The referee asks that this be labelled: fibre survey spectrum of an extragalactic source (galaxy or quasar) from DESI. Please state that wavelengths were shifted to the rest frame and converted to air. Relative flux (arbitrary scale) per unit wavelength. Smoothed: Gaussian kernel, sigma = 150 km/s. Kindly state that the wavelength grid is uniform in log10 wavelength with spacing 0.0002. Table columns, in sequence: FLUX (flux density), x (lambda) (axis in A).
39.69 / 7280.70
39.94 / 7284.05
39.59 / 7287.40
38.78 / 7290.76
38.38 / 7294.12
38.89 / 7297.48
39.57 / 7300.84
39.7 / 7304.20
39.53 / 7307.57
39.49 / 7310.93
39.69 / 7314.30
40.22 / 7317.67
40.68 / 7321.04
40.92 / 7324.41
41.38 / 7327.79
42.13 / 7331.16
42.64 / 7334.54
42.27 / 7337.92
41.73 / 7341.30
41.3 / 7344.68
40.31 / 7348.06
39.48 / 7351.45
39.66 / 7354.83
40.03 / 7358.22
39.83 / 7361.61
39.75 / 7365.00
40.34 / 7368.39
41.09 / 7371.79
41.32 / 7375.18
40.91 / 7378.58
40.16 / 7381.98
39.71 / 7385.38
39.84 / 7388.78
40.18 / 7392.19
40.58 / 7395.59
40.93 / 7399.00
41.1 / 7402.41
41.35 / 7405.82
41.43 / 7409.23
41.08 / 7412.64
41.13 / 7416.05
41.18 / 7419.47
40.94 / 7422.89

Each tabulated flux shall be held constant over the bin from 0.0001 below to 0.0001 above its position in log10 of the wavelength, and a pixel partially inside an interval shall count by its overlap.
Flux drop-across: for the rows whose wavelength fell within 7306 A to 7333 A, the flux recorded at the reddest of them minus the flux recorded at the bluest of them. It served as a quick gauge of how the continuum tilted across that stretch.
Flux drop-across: 2.6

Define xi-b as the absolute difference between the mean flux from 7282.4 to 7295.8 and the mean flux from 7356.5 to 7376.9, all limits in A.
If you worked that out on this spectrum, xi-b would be 1.2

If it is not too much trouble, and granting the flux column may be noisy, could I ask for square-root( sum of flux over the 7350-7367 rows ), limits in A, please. 14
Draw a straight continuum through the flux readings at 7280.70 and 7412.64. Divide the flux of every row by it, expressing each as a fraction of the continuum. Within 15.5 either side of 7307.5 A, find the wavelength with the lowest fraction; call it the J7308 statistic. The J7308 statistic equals 7294.12 A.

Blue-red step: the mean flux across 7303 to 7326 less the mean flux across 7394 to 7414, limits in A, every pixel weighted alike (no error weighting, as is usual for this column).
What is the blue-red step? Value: -1.0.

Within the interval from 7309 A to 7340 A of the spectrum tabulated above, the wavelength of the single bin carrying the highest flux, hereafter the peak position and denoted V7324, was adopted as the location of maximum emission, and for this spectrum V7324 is 7334.54 A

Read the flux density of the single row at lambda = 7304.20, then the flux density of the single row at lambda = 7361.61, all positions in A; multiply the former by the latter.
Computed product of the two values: 1581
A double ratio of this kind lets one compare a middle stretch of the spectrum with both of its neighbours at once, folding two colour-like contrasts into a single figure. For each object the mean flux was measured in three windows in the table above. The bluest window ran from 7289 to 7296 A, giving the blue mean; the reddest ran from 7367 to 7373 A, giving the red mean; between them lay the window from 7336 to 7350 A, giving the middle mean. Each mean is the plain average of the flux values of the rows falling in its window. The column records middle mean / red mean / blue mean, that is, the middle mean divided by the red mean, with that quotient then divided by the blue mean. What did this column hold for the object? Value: 0.0264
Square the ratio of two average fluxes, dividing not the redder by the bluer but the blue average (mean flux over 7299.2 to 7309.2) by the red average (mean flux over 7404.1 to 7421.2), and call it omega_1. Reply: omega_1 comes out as 0.922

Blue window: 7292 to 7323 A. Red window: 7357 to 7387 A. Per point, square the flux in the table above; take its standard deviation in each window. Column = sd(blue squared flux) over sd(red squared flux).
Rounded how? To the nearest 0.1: 1.1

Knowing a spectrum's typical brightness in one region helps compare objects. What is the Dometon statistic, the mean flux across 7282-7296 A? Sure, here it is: 39.2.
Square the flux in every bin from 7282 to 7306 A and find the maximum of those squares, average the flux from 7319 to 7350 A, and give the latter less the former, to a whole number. -1554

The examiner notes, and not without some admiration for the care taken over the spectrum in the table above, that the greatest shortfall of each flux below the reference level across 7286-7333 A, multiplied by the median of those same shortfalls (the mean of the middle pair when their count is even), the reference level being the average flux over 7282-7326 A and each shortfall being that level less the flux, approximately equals 0.01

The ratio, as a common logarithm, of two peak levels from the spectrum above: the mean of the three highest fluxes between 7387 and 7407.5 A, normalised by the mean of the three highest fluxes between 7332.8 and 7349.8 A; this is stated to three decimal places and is -0.011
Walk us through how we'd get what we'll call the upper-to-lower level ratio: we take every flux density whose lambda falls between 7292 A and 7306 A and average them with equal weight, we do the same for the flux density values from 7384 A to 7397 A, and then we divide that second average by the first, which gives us 1.02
